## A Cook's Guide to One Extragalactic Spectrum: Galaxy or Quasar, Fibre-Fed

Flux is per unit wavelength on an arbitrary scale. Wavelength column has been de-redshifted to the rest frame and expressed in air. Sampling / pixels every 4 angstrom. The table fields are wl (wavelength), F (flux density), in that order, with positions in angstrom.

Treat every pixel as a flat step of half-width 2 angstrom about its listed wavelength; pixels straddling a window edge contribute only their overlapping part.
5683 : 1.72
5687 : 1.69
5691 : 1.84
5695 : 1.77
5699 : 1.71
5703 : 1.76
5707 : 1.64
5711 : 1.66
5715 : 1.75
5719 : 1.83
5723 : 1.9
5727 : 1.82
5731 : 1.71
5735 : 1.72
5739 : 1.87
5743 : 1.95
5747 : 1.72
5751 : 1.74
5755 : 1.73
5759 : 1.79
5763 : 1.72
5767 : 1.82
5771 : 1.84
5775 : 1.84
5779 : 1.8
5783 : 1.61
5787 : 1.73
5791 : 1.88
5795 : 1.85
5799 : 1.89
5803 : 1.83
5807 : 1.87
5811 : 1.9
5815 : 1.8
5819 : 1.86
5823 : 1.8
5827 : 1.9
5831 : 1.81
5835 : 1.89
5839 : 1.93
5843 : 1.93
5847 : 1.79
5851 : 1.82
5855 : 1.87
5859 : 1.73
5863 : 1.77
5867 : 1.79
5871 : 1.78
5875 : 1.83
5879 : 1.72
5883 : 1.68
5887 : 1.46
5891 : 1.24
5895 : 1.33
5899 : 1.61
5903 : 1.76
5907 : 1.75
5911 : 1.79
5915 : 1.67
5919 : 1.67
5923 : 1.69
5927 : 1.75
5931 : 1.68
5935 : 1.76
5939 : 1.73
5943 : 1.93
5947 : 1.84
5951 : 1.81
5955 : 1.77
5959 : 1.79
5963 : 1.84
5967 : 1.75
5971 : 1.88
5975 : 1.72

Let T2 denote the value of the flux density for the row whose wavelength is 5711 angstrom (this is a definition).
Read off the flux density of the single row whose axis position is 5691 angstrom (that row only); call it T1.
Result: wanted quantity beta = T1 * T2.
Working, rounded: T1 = 1.84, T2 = 1.66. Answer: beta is 3.05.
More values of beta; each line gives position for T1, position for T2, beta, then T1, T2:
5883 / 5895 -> 2.23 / 1.68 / 1.33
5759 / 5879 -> 3.08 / 1.79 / 1.72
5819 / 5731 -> 3.18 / 1.86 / 1.71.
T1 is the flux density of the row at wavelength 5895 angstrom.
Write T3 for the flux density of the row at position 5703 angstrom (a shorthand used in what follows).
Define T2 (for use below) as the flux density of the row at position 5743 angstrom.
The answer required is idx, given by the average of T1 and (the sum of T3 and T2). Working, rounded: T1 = 1.33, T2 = 1.95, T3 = 1.76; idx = 2.52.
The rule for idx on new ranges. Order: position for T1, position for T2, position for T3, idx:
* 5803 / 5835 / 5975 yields 2.72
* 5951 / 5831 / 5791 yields 2.75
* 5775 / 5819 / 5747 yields 2.71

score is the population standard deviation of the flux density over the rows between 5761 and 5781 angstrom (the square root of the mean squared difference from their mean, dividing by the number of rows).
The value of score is 0.045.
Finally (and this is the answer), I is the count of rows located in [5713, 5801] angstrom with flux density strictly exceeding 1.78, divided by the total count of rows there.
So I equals 0.59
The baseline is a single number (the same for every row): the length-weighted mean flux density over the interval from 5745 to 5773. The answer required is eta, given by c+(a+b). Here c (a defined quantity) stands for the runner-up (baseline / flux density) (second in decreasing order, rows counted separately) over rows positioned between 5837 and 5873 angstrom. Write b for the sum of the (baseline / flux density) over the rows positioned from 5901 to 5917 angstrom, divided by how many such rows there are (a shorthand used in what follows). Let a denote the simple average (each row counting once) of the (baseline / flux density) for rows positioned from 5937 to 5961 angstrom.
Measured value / 2.99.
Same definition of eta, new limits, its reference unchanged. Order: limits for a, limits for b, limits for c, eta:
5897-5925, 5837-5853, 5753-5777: 3.00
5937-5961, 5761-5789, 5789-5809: 2.93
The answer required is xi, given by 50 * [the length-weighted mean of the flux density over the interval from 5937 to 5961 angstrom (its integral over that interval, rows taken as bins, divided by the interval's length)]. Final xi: 90.6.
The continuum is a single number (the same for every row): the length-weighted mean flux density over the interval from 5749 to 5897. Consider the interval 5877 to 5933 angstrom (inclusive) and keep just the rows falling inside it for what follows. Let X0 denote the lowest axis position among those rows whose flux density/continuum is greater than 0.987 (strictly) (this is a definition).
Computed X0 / 5903 angstrom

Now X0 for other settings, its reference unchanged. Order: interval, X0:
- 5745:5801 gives 5759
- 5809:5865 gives 5811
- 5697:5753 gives 5703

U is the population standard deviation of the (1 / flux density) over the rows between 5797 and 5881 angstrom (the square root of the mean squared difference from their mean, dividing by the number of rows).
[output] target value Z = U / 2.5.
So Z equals 0.0071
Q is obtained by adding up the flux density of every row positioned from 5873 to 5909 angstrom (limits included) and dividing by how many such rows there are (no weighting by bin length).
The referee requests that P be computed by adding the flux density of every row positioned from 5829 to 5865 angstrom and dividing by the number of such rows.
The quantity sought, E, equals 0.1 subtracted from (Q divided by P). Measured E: 0.77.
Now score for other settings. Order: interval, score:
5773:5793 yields 0.095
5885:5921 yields 0.187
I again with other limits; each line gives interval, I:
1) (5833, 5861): 0.86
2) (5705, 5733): 0.43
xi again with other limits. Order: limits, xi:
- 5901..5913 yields 88.3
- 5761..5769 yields 88.5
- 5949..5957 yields 89.5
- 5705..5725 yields 87.8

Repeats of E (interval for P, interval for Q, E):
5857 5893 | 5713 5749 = 0.98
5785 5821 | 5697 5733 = 0.85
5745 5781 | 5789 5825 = 0.94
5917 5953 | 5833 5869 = 0.94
